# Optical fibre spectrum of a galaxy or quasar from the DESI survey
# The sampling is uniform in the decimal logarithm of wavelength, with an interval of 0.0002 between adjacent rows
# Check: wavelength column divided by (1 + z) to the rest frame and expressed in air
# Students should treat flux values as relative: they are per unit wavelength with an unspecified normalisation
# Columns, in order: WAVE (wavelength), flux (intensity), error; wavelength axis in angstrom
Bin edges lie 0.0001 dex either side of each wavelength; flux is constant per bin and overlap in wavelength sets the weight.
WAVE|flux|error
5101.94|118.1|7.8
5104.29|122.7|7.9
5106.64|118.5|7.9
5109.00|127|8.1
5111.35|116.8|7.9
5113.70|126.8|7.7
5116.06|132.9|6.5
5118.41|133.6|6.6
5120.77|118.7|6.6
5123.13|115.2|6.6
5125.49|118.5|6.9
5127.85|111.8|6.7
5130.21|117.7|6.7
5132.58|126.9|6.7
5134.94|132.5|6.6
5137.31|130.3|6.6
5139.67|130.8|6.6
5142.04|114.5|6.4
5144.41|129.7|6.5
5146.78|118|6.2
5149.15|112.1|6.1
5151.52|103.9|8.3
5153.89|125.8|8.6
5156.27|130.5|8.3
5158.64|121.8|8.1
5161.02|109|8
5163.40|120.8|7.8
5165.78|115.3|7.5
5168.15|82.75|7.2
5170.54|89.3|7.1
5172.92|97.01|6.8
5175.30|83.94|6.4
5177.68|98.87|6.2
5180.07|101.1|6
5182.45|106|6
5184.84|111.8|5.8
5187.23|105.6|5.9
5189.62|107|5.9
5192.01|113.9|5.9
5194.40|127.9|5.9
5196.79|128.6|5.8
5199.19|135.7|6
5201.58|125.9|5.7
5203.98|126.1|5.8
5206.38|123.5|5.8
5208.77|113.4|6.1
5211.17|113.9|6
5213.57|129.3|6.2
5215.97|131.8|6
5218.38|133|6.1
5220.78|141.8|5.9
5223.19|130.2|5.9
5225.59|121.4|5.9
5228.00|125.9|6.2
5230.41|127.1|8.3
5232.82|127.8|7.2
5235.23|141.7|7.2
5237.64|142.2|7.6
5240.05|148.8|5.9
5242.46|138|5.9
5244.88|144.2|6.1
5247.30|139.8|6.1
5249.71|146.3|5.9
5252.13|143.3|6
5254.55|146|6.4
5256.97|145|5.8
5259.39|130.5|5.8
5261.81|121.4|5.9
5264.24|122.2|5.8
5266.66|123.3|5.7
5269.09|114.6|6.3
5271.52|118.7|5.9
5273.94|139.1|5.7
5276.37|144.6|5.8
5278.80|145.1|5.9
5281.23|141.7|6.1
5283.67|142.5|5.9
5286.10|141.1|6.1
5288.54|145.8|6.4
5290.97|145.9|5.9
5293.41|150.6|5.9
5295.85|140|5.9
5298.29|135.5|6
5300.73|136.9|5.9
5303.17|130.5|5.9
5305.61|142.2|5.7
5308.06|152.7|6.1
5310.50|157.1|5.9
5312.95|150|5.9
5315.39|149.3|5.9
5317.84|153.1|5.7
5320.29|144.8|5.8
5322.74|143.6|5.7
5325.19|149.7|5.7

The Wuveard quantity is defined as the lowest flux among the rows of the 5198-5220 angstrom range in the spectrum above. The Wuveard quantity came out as 113.4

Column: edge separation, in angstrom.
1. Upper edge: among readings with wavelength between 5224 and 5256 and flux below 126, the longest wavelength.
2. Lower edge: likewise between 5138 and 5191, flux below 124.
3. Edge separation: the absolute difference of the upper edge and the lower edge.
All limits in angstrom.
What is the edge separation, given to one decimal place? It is 38.4 angstrom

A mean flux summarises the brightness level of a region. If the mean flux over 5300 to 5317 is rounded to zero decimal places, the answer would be 146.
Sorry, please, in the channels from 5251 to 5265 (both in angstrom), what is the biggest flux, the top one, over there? 146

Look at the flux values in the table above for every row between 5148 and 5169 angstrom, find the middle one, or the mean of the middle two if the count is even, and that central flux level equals 115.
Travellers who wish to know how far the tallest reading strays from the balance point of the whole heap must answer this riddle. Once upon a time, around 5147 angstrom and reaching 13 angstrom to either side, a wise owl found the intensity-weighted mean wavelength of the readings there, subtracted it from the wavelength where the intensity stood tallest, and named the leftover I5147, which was -11.7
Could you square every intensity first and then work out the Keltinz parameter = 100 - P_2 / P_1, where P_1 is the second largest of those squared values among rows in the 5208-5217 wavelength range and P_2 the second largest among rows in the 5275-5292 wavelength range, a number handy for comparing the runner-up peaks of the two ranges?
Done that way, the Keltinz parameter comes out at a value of 98.7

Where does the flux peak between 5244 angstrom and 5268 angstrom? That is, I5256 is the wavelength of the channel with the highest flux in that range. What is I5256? 5249.71 angstrom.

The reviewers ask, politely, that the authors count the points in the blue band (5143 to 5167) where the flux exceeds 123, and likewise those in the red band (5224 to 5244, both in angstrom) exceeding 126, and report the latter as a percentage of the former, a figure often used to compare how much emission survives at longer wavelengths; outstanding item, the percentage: 200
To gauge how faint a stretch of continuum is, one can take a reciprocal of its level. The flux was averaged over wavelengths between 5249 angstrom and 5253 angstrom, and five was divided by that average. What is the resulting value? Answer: 0.035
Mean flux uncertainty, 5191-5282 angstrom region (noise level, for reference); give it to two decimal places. 6.12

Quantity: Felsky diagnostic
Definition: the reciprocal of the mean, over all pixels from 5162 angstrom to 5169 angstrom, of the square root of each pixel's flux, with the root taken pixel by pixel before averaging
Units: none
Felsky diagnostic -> 0.097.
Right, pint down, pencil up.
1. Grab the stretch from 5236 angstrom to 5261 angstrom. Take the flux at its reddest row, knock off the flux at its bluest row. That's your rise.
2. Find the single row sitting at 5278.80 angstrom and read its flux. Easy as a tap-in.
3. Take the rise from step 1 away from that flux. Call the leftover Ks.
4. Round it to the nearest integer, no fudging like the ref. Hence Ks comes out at 157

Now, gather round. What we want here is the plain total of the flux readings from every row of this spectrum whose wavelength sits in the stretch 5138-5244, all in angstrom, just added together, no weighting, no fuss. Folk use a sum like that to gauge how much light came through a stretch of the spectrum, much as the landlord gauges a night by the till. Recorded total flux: 5263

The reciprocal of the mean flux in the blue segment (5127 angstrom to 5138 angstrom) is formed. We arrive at 0.0081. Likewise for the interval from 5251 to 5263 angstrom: 0.0073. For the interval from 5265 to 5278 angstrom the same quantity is 0.0078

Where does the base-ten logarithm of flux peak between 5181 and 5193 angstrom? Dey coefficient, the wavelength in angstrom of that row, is 5192.01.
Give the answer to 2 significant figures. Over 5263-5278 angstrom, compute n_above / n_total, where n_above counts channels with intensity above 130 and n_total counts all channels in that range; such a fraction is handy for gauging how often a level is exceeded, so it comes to 0.33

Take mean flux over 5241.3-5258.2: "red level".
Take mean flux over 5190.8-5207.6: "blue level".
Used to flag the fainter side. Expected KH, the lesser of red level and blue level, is 126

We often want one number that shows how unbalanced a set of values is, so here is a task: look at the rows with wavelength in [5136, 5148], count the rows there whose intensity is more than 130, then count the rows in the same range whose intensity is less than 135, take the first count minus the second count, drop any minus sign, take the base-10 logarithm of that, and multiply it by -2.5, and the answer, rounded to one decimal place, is -1.2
